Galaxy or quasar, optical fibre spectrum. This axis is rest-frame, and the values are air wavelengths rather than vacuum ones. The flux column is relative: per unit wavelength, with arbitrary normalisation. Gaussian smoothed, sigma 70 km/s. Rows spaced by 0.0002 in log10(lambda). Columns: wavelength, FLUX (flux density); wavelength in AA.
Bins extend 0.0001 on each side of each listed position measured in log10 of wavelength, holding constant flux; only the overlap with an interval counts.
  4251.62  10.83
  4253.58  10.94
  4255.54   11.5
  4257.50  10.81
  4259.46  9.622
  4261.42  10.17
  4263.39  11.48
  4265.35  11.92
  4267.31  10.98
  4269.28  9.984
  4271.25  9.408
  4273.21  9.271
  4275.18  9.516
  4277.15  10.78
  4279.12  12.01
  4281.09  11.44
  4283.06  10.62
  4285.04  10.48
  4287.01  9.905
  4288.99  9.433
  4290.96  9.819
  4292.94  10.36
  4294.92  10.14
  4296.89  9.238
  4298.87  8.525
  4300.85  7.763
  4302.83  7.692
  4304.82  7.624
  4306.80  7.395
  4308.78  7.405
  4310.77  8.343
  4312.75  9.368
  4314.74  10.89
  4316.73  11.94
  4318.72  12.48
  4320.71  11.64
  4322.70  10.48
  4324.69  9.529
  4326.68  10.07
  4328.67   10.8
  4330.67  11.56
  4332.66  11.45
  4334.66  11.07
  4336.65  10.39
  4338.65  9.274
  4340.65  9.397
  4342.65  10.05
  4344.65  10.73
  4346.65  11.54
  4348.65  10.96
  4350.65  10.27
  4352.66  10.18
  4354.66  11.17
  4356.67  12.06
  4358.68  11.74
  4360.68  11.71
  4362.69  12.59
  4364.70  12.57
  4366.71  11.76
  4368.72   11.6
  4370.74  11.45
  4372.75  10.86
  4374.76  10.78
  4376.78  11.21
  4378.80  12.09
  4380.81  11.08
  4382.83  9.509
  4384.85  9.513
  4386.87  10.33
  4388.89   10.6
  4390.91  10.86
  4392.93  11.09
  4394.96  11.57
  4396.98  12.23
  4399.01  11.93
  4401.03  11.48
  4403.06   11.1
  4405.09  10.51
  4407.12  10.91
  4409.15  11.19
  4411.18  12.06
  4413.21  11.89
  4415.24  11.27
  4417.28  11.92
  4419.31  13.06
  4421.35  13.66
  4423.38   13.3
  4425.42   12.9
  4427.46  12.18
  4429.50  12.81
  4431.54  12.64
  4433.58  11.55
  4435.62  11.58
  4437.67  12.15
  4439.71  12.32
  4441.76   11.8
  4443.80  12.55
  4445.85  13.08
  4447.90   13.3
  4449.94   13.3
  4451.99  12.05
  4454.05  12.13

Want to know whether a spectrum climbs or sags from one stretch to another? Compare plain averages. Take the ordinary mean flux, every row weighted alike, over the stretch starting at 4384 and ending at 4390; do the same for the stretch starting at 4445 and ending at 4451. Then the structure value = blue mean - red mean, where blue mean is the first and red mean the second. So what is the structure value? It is -3.1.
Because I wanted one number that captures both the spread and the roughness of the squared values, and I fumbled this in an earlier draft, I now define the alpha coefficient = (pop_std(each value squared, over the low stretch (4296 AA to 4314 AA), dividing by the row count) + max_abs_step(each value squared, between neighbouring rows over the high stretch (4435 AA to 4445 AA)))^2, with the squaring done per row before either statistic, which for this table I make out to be 915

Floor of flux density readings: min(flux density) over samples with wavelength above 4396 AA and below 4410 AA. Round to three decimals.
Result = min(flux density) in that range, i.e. 10.510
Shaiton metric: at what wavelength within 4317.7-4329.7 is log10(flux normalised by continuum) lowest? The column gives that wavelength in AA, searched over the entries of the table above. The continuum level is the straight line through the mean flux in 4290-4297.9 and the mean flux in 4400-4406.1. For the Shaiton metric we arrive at 4324.69 AA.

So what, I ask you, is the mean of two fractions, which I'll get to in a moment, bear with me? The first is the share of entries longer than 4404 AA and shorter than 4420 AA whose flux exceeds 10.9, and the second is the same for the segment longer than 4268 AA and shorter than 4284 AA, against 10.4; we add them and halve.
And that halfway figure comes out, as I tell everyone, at 0.69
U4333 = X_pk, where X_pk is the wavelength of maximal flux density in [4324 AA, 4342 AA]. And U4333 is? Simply 4330.67 AA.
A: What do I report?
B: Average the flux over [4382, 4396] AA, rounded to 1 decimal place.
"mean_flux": 10.5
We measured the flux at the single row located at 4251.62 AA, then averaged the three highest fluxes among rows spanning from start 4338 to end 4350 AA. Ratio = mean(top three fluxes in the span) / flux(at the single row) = 1.02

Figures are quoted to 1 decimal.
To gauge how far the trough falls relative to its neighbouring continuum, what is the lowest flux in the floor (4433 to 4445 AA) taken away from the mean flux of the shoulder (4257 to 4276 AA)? -1.2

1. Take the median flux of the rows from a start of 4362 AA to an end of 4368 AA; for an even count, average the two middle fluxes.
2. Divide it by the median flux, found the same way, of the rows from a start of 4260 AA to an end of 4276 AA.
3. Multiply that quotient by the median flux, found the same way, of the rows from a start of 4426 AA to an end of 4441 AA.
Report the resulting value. 15.2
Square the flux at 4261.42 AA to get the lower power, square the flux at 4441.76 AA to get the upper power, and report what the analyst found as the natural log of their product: 9.58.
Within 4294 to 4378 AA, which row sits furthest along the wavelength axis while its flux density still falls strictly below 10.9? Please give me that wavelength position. 4374.76 AA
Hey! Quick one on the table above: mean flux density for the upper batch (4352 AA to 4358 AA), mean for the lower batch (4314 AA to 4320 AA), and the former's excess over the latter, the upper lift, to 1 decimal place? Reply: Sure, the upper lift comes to -0.6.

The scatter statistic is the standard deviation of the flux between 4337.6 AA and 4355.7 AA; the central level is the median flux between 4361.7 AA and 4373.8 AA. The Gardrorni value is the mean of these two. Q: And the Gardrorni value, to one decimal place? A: 6.2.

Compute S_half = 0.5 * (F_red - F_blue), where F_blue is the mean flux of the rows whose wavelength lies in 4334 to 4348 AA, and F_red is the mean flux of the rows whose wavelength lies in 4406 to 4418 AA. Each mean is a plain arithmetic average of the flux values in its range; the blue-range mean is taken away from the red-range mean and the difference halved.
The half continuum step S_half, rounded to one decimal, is 0.6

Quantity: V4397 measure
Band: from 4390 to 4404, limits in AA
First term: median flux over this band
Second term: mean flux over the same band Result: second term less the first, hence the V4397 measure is -0.01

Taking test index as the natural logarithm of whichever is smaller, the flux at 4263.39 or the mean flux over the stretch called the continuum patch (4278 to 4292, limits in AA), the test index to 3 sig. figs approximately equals 2.35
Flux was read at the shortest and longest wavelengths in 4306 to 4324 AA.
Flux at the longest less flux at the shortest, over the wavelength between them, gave 0.19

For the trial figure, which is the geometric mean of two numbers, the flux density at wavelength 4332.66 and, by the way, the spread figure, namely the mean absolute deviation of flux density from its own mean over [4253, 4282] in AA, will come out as 3.02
